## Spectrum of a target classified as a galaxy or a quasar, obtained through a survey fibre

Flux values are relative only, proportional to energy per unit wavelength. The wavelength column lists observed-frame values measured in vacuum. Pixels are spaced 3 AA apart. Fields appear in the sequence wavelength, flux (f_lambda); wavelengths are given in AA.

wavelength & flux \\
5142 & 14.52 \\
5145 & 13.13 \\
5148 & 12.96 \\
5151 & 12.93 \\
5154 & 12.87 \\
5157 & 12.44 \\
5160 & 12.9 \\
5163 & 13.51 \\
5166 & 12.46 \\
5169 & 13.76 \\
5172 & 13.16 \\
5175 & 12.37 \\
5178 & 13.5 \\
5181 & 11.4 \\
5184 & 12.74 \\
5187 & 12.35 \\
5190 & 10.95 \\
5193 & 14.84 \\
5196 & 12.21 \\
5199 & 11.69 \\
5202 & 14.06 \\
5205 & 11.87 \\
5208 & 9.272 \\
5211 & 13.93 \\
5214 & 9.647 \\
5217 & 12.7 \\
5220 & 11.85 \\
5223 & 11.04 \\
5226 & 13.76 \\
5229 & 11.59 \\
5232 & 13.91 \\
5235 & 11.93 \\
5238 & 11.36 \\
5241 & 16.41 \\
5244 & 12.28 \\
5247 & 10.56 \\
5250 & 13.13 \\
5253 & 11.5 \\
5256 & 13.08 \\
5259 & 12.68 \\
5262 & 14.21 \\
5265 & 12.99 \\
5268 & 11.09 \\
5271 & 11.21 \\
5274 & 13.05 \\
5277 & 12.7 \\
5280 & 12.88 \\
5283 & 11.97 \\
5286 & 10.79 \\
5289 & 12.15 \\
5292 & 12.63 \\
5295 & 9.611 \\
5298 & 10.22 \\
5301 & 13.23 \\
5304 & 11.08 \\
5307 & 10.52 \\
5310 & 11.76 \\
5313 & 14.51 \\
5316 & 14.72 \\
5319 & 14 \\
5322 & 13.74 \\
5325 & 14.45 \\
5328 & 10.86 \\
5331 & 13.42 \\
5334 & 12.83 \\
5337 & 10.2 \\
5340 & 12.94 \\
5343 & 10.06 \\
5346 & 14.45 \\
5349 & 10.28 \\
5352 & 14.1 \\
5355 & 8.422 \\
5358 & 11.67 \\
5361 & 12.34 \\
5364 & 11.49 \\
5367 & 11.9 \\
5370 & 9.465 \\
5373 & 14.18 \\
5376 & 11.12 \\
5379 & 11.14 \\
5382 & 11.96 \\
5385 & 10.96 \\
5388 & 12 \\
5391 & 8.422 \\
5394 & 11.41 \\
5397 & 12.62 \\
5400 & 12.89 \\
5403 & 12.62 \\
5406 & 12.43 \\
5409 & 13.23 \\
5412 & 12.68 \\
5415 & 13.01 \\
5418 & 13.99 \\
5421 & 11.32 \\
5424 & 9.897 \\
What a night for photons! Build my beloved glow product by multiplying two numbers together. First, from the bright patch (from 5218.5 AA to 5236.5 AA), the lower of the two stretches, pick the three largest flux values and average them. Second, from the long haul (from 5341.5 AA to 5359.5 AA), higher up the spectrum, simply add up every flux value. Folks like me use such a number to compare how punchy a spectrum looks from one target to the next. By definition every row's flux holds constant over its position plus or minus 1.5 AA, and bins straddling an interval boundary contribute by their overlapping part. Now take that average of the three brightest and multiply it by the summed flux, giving 911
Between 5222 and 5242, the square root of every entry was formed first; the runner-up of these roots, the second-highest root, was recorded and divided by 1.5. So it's 2.49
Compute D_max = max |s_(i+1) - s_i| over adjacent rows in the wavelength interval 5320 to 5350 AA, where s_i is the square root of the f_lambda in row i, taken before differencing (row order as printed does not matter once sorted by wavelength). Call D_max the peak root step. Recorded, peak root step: 0.63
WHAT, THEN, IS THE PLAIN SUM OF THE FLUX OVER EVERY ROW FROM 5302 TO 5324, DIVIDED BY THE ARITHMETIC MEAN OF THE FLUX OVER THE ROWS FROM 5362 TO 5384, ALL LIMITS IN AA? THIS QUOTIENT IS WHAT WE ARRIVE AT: 7.78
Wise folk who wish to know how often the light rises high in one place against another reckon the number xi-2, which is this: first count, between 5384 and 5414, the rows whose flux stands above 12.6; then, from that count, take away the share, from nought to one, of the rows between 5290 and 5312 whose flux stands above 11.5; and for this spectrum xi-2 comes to 4.6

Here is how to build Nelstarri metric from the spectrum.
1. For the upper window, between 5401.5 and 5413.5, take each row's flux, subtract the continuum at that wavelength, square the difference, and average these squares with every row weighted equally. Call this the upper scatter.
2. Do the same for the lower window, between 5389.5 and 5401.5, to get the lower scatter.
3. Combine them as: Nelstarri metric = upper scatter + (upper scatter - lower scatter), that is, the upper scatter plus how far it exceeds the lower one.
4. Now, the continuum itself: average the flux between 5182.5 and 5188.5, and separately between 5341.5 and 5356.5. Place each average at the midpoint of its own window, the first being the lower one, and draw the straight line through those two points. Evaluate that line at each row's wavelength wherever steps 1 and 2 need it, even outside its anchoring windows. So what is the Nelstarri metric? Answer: 2.5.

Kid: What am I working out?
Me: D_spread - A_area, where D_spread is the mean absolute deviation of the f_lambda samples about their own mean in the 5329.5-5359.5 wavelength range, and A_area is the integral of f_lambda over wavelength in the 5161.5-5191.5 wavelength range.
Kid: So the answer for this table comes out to -377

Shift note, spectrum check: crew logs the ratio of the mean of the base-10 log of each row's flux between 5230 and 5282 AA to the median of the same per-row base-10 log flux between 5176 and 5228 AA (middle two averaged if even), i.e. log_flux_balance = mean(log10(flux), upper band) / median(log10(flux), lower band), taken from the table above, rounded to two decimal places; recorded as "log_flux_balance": 1.01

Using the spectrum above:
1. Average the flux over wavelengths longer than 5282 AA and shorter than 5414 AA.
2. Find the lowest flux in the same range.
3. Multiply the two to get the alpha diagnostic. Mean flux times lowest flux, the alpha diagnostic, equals 101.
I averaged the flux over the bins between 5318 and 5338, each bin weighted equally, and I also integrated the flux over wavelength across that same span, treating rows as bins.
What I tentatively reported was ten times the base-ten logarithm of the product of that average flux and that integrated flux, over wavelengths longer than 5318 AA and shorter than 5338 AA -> 35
